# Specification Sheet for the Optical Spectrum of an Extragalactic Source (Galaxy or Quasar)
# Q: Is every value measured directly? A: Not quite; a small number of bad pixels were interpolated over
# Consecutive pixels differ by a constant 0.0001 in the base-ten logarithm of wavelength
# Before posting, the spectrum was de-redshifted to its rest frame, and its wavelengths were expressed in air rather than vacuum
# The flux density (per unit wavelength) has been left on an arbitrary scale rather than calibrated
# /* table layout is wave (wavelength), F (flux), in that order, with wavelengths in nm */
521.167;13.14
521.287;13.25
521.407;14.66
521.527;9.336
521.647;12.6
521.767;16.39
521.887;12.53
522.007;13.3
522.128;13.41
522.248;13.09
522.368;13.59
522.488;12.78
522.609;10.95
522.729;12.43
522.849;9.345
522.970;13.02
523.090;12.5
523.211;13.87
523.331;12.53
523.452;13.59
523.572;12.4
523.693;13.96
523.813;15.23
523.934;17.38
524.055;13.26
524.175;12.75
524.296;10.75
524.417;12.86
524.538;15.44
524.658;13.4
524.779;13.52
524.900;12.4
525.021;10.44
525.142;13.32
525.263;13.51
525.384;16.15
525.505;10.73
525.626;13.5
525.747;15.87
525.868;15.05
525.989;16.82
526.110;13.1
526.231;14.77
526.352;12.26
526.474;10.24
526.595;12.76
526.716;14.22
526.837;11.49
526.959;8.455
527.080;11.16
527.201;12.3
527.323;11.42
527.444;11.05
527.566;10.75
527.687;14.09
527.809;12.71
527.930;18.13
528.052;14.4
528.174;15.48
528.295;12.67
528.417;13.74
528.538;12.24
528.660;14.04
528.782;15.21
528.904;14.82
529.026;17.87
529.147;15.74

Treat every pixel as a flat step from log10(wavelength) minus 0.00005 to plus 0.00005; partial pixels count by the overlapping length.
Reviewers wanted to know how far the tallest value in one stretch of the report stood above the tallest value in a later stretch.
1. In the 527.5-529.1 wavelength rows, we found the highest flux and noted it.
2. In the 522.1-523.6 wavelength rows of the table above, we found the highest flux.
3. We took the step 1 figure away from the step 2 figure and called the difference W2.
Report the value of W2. -4.3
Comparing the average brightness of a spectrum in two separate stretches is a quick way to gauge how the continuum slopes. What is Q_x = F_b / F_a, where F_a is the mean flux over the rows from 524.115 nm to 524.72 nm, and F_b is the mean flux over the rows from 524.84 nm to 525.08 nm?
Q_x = 0.88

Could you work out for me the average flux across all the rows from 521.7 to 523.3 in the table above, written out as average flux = 12.9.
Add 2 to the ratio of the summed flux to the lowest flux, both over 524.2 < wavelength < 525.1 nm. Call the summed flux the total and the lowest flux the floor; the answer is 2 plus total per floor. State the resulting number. 10.5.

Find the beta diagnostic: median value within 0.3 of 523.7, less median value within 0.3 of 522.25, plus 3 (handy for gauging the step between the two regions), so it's 3.7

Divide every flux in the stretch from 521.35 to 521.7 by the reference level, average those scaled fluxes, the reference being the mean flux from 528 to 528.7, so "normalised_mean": 0.89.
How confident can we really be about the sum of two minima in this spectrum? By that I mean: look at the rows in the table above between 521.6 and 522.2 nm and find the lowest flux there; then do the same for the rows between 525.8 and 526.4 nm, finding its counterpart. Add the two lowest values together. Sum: 24.8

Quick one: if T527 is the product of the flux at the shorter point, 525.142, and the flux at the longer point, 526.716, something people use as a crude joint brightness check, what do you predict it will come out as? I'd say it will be 189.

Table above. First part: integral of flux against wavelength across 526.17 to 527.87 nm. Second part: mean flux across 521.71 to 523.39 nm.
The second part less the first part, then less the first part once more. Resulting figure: -27.9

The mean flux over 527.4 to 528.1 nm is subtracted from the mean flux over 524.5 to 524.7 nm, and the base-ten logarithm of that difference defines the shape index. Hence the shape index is -0.05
